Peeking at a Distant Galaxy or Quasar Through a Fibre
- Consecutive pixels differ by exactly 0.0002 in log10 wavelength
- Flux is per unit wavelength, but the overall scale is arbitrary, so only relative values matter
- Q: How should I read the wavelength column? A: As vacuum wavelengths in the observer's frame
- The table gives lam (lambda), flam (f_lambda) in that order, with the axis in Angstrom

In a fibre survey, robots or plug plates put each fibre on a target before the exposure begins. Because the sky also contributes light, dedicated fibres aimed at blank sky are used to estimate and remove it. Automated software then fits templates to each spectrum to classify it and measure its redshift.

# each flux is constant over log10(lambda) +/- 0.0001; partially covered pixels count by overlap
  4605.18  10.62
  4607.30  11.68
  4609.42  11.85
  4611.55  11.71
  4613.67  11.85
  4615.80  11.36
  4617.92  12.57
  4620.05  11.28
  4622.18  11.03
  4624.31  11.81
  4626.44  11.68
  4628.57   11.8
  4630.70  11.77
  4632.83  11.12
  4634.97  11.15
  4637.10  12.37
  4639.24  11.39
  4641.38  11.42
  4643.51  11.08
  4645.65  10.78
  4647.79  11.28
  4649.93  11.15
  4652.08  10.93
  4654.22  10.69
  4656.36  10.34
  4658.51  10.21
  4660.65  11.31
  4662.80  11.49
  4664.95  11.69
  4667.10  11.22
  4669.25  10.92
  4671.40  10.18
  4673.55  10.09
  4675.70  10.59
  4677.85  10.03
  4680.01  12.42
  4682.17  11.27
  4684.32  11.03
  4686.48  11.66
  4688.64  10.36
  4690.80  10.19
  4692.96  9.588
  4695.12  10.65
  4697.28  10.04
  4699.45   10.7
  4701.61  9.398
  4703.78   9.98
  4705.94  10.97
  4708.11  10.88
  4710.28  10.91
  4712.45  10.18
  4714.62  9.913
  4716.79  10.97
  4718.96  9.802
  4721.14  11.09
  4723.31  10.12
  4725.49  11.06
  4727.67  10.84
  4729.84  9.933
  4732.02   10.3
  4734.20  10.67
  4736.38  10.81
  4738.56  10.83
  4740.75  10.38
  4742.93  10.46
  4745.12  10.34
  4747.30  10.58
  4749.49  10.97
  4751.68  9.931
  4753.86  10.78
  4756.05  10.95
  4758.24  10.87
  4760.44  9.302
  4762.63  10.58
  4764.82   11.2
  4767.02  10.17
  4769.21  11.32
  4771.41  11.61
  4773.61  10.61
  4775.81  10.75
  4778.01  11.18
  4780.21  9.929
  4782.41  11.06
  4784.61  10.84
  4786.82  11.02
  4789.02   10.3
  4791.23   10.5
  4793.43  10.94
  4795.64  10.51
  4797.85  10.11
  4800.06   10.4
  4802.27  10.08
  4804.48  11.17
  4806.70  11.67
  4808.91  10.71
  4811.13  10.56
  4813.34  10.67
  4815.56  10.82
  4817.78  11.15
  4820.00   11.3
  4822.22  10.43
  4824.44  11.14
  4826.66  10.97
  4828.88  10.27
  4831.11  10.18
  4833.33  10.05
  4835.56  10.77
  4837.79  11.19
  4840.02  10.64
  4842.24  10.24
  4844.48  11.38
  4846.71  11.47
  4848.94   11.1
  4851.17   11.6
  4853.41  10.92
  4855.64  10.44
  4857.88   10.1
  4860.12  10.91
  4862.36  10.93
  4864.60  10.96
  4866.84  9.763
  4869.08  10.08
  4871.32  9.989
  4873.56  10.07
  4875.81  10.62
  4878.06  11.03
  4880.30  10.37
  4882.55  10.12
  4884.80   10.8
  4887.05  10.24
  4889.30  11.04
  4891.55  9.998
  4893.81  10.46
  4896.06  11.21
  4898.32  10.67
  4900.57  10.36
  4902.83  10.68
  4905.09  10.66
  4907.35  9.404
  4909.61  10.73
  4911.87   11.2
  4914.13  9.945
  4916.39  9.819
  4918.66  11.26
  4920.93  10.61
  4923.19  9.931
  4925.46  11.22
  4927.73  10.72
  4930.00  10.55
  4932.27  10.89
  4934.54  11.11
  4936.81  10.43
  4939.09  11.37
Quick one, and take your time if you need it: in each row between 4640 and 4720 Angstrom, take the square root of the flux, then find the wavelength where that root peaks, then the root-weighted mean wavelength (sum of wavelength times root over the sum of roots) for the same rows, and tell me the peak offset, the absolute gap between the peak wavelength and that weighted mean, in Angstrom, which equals 0.2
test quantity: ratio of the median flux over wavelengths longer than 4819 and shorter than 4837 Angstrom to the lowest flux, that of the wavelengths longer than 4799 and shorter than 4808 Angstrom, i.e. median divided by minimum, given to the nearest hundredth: 1.05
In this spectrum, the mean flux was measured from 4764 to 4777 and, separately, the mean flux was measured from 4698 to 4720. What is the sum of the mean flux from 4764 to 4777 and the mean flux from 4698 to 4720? 21.3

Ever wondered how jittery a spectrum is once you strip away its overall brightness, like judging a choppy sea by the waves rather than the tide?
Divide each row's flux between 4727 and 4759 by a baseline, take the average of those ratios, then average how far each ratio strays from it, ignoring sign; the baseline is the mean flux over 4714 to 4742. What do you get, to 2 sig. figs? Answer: 0.027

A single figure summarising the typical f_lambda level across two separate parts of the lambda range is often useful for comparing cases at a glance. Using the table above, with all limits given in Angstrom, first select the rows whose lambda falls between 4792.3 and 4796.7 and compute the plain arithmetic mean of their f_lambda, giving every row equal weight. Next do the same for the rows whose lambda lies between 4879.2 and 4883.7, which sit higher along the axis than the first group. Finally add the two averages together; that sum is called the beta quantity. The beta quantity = 21.0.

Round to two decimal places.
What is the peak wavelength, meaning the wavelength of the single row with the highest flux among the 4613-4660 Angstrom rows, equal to 4617.92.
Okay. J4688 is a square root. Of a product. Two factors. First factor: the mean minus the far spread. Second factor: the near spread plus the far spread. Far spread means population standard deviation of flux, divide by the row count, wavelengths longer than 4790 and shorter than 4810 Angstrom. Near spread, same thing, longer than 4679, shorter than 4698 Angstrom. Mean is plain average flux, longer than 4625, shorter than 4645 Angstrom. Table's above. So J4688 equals 3.82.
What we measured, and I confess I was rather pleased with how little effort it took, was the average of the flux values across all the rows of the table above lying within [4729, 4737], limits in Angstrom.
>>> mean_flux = 10.4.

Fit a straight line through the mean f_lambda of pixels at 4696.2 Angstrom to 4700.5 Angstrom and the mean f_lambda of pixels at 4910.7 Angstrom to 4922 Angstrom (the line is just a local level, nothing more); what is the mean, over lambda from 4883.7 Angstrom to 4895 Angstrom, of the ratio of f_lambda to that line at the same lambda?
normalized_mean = 1.00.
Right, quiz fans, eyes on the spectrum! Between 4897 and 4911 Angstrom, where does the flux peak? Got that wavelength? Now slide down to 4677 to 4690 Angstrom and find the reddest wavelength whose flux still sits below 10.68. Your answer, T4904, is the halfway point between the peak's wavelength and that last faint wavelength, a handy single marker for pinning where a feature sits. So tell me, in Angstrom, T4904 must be 4799.1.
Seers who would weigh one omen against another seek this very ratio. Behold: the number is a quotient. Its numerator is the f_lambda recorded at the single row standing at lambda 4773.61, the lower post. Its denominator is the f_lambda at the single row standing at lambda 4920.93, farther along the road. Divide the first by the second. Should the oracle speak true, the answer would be 1.00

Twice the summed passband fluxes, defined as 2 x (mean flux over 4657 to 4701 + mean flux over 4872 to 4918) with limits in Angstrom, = 42.5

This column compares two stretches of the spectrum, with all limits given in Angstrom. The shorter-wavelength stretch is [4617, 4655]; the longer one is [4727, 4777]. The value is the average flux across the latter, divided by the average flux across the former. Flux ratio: 0.931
